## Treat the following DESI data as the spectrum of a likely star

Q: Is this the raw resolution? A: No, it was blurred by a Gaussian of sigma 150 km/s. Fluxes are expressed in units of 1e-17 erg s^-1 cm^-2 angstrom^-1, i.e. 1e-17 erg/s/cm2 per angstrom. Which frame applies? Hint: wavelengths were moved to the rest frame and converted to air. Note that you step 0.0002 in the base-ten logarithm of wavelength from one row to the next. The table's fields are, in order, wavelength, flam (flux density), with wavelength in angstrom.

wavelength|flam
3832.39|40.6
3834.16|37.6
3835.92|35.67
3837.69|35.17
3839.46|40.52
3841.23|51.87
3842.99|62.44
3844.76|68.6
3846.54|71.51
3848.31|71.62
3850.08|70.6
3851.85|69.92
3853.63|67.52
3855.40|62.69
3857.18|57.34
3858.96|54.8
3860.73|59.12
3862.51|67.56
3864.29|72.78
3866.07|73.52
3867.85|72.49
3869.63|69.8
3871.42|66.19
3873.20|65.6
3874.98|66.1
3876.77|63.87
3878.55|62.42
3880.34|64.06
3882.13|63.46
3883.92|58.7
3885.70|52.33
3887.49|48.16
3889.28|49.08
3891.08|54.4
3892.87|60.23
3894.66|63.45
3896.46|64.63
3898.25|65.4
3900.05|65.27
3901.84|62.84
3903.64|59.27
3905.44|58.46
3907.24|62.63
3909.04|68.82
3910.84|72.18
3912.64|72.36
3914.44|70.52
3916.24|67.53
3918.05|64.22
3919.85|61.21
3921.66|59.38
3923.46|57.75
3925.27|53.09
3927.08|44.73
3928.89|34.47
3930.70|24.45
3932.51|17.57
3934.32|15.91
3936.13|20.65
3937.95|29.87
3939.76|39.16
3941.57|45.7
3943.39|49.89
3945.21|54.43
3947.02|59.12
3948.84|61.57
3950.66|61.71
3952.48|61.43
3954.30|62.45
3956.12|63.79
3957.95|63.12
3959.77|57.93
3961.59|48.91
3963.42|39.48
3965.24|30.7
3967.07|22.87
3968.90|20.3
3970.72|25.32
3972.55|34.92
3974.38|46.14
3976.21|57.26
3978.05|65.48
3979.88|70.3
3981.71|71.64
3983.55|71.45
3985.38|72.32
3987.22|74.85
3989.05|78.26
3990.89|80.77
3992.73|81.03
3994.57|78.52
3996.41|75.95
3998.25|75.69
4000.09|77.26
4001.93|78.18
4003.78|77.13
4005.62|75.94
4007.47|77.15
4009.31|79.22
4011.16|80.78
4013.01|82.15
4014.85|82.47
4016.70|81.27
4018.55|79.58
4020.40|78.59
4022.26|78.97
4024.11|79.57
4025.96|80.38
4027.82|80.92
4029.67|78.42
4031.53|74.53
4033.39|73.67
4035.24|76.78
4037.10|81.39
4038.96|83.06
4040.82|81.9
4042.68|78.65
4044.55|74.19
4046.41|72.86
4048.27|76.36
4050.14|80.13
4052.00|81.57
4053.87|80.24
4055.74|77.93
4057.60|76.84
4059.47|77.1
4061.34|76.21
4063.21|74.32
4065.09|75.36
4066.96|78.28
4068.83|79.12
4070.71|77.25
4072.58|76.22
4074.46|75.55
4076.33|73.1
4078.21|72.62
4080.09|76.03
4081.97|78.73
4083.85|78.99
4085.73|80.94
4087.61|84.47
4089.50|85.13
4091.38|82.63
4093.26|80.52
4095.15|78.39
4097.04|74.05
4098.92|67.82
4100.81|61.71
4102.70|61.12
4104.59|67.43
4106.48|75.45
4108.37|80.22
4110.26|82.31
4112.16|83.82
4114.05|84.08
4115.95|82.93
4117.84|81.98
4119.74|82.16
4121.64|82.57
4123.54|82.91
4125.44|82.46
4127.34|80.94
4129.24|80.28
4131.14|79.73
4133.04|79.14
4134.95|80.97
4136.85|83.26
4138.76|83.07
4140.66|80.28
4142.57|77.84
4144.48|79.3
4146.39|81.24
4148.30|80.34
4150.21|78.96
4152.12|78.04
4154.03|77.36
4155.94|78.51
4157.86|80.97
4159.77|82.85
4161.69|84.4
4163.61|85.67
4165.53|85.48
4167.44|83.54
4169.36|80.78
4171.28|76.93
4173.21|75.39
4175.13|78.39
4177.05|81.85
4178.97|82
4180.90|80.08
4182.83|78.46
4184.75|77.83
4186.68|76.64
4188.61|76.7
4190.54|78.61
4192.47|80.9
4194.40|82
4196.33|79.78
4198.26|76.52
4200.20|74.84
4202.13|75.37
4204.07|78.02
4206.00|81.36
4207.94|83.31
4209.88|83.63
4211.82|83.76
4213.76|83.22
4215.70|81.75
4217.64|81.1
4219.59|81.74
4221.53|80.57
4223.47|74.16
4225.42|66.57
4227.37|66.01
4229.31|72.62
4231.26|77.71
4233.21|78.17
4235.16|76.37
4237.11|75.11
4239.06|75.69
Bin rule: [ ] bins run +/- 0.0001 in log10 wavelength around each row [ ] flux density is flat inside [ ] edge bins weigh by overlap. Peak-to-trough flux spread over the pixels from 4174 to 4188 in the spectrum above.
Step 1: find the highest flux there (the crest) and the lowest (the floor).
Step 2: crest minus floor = 5.4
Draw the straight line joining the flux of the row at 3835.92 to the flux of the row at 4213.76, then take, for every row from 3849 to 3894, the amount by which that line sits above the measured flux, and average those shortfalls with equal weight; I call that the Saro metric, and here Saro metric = -22.8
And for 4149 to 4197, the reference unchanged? -2.0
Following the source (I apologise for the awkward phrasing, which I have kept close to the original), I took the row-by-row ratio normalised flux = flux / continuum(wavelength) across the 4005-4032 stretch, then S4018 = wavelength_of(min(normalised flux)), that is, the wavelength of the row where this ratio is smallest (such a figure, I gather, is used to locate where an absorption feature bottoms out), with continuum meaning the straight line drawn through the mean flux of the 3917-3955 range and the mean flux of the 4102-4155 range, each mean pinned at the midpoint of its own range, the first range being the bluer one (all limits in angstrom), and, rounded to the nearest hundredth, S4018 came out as 4031.53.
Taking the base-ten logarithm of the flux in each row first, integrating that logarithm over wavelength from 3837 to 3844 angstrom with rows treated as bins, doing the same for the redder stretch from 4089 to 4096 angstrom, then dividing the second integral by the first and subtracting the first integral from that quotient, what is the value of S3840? -10.6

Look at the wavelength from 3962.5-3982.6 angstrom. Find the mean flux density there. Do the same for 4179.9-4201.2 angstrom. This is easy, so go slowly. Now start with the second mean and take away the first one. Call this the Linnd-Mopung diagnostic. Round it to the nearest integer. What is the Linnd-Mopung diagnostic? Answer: 34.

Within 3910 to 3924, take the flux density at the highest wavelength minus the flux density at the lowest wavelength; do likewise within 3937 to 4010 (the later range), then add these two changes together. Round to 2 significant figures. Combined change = 35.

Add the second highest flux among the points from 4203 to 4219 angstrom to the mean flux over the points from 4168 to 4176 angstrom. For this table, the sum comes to 162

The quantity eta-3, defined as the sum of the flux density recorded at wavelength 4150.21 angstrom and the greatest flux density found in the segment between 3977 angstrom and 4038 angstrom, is 161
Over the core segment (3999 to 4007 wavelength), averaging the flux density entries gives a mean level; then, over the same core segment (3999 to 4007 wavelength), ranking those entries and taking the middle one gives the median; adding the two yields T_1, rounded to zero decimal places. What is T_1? 154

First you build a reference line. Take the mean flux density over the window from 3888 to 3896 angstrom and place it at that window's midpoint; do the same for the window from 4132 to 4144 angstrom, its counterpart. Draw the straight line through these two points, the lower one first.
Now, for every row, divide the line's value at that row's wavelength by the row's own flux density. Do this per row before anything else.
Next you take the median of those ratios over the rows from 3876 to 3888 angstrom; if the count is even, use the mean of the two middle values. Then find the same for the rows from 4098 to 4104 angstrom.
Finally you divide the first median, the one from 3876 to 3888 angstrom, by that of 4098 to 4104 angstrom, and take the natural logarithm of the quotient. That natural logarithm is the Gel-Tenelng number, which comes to -0.34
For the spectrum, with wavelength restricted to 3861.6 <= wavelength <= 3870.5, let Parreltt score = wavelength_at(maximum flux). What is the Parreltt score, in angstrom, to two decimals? 3866.07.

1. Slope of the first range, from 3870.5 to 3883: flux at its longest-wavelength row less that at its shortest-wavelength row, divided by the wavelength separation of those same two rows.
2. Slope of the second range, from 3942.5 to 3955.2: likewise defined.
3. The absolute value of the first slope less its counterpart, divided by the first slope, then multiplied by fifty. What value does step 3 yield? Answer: -276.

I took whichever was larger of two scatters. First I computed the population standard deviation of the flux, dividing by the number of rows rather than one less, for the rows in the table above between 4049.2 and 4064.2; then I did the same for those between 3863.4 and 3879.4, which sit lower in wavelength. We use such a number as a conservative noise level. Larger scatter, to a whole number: 4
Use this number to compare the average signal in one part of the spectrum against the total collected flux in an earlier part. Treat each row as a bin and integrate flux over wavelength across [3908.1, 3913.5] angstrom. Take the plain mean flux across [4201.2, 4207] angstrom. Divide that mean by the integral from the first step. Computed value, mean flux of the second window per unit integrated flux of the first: 0.204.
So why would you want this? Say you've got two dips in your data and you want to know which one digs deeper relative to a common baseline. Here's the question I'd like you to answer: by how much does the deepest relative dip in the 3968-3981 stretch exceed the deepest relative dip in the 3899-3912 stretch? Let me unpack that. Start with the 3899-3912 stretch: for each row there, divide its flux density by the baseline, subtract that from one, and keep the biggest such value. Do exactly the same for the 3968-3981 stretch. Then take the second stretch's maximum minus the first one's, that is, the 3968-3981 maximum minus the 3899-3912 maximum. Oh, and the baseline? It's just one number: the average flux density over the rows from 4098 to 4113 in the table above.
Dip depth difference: 0.53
